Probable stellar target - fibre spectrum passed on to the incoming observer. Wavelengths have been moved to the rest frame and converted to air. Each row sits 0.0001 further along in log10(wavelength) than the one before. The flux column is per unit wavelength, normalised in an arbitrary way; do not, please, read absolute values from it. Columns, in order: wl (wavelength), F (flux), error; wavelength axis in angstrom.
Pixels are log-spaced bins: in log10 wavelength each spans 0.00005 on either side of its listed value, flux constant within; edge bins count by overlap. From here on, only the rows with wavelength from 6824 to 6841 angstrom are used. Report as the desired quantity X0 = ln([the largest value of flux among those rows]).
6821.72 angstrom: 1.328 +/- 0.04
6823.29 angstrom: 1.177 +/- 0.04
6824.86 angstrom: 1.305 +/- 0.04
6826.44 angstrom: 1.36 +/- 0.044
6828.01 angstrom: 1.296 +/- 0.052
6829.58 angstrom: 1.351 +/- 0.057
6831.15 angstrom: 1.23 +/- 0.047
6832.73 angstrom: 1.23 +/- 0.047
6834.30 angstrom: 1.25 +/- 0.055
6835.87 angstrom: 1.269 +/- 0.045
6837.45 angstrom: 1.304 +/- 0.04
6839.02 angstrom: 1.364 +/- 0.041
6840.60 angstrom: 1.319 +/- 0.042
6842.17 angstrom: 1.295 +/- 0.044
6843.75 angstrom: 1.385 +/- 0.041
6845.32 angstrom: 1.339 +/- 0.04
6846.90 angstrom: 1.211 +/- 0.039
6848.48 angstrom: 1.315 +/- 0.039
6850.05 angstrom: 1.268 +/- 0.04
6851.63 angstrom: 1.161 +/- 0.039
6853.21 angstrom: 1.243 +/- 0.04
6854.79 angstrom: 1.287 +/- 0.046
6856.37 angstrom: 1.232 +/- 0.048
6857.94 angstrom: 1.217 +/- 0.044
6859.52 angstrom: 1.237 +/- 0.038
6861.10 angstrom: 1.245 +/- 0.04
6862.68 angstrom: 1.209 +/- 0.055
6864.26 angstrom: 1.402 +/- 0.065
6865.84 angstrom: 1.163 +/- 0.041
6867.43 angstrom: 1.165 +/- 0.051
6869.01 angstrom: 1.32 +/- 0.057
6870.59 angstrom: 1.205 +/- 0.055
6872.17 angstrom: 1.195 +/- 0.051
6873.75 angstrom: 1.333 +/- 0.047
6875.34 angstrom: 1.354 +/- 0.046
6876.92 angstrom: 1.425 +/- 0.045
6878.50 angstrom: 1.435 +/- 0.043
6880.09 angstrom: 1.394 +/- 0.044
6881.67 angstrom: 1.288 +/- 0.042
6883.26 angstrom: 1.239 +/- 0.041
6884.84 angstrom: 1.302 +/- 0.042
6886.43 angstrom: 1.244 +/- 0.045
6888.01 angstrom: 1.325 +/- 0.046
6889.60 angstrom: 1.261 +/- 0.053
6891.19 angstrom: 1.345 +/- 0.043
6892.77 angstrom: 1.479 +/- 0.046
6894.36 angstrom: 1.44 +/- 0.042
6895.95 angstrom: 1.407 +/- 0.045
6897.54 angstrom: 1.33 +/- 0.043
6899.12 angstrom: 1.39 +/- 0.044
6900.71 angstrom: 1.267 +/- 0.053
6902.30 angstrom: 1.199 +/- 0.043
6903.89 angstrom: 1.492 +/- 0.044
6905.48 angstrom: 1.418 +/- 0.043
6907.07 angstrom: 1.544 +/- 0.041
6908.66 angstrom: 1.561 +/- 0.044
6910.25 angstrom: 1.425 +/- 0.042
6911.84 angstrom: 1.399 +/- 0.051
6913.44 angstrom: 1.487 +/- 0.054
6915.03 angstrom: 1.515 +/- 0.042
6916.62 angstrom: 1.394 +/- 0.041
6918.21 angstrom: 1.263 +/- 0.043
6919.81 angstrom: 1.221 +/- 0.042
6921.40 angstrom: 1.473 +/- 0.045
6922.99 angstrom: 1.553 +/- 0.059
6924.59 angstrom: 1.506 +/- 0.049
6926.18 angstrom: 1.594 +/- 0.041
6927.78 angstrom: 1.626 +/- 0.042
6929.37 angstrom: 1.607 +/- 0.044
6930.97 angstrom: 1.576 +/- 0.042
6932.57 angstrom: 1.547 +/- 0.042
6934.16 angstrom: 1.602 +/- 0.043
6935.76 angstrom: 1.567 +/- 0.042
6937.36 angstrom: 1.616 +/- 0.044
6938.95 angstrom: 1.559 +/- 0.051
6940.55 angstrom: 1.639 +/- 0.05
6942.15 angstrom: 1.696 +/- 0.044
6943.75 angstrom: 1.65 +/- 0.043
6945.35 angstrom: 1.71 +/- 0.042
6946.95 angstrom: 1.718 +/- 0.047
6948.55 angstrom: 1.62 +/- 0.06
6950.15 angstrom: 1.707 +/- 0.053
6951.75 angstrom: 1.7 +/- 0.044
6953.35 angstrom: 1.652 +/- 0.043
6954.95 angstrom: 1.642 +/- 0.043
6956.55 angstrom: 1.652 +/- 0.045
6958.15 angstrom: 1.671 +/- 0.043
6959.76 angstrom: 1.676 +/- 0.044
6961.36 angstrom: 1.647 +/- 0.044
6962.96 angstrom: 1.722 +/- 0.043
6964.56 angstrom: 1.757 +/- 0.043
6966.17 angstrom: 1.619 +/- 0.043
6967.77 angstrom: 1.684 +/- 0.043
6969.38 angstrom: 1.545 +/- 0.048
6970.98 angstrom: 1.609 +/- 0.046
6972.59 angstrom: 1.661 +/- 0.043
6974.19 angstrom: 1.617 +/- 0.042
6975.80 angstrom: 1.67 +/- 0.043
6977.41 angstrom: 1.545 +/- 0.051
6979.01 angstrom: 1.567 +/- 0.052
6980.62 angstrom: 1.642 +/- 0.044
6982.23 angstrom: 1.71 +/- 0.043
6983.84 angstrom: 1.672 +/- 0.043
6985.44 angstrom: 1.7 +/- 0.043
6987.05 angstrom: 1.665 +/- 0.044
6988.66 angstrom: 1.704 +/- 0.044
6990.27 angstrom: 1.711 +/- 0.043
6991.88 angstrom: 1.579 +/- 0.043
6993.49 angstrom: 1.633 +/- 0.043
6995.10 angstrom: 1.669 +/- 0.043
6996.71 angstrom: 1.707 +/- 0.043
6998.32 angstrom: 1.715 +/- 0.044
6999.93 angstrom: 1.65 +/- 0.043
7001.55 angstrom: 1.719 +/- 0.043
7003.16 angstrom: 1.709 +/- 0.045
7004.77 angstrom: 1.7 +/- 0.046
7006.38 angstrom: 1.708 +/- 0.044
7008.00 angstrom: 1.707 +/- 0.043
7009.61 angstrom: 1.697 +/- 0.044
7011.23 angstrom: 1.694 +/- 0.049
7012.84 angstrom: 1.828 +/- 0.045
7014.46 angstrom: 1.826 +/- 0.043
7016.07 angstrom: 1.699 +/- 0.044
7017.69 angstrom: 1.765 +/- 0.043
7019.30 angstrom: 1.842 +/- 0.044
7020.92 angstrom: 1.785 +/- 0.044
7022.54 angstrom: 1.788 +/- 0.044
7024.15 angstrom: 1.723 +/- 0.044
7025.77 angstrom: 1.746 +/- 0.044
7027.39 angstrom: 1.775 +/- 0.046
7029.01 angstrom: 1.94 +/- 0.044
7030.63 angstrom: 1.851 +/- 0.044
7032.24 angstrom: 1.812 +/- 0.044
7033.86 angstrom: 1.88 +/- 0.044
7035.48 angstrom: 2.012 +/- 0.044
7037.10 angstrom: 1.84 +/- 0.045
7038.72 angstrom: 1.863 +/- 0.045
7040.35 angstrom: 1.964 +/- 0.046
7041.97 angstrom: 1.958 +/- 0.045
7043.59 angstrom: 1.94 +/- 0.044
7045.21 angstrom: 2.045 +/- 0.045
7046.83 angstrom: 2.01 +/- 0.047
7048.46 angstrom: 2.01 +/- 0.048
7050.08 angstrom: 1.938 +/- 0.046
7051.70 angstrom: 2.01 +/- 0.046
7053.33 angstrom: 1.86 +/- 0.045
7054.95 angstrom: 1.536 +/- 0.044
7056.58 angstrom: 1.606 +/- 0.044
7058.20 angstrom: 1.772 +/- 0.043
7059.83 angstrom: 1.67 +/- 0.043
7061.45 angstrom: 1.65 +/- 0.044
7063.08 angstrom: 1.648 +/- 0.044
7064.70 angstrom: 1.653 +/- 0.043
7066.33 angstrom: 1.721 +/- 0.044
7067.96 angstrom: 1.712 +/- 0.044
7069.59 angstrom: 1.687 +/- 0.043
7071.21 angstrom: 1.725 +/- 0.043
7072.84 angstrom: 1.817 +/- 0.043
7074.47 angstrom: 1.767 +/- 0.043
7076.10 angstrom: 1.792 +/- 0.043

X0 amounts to 0.31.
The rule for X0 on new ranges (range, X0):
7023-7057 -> 0.72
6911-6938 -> 0.49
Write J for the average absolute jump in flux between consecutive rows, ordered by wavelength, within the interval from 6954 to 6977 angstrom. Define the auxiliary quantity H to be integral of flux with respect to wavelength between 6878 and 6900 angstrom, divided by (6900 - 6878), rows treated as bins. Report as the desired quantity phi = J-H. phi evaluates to -1.29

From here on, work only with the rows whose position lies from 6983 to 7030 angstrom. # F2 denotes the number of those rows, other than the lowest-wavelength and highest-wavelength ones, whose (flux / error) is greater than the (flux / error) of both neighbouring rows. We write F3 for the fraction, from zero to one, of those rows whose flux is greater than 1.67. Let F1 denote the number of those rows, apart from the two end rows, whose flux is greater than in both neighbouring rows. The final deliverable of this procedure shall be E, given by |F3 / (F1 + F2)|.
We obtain 0.049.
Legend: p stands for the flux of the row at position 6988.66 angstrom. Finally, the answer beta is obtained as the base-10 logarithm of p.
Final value 0.23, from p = 1.704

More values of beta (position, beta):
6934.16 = 0.20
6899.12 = 0.14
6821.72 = 0.12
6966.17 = 0.21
